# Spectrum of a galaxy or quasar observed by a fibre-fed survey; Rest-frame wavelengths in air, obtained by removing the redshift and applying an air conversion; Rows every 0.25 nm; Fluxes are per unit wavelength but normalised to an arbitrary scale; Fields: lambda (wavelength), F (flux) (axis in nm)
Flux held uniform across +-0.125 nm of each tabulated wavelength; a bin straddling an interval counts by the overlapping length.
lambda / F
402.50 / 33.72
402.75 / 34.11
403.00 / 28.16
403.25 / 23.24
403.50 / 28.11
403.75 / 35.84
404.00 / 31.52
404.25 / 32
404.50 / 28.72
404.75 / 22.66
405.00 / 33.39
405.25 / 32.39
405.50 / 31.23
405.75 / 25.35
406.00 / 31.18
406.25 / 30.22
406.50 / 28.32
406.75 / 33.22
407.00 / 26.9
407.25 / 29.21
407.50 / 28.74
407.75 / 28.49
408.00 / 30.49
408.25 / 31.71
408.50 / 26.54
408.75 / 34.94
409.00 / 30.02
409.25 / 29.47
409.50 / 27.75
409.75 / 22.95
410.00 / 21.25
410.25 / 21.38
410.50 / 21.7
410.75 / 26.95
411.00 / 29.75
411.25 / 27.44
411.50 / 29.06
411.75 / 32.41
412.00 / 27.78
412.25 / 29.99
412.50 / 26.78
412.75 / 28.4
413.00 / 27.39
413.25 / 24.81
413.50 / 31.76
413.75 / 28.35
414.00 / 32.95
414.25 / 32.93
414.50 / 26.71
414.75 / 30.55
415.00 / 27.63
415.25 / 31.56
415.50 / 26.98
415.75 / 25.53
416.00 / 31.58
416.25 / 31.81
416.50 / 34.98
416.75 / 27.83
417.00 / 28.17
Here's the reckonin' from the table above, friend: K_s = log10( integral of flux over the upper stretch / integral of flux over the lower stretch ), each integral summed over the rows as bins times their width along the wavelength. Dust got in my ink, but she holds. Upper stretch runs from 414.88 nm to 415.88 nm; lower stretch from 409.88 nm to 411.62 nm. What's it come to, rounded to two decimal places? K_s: -0.20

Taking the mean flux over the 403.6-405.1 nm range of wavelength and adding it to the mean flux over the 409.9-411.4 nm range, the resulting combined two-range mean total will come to 55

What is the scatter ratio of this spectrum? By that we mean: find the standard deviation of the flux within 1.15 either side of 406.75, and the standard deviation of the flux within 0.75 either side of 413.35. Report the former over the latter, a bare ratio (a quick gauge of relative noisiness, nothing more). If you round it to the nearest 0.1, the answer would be 0.8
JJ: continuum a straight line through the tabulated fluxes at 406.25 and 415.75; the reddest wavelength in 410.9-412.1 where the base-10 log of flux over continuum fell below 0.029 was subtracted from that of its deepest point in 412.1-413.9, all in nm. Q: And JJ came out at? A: 1.25 nm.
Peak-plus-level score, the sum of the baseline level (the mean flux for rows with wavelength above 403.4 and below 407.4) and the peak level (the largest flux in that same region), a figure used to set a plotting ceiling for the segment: 65.9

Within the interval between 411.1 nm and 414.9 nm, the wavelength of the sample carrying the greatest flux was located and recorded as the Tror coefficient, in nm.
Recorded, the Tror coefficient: 414.00 nm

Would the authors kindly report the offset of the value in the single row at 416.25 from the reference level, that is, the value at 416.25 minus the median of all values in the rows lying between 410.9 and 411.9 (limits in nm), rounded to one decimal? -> 2.4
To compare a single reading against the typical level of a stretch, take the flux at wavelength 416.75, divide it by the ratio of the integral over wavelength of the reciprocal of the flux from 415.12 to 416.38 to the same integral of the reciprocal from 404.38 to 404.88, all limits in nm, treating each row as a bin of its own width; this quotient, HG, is 13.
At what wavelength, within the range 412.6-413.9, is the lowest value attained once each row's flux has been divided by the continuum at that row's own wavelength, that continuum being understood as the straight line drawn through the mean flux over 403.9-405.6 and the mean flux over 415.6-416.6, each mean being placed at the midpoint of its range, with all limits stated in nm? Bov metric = 413.25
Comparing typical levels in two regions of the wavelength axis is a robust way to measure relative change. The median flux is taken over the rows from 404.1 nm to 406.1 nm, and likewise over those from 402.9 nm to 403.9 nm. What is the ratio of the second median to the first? 0.90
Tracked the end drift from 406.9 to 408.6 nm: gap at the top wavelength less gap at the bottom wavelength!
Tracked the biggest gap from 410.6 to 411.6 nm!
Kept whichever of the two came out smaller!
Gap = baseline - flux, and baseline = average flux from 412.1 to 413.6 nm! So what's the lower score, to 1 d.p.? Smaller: 0.4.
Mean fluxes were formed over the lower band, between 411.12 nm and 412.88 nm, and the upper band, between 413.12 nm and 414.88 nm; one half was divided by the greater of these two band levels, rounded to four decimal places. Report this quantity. 0.0168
